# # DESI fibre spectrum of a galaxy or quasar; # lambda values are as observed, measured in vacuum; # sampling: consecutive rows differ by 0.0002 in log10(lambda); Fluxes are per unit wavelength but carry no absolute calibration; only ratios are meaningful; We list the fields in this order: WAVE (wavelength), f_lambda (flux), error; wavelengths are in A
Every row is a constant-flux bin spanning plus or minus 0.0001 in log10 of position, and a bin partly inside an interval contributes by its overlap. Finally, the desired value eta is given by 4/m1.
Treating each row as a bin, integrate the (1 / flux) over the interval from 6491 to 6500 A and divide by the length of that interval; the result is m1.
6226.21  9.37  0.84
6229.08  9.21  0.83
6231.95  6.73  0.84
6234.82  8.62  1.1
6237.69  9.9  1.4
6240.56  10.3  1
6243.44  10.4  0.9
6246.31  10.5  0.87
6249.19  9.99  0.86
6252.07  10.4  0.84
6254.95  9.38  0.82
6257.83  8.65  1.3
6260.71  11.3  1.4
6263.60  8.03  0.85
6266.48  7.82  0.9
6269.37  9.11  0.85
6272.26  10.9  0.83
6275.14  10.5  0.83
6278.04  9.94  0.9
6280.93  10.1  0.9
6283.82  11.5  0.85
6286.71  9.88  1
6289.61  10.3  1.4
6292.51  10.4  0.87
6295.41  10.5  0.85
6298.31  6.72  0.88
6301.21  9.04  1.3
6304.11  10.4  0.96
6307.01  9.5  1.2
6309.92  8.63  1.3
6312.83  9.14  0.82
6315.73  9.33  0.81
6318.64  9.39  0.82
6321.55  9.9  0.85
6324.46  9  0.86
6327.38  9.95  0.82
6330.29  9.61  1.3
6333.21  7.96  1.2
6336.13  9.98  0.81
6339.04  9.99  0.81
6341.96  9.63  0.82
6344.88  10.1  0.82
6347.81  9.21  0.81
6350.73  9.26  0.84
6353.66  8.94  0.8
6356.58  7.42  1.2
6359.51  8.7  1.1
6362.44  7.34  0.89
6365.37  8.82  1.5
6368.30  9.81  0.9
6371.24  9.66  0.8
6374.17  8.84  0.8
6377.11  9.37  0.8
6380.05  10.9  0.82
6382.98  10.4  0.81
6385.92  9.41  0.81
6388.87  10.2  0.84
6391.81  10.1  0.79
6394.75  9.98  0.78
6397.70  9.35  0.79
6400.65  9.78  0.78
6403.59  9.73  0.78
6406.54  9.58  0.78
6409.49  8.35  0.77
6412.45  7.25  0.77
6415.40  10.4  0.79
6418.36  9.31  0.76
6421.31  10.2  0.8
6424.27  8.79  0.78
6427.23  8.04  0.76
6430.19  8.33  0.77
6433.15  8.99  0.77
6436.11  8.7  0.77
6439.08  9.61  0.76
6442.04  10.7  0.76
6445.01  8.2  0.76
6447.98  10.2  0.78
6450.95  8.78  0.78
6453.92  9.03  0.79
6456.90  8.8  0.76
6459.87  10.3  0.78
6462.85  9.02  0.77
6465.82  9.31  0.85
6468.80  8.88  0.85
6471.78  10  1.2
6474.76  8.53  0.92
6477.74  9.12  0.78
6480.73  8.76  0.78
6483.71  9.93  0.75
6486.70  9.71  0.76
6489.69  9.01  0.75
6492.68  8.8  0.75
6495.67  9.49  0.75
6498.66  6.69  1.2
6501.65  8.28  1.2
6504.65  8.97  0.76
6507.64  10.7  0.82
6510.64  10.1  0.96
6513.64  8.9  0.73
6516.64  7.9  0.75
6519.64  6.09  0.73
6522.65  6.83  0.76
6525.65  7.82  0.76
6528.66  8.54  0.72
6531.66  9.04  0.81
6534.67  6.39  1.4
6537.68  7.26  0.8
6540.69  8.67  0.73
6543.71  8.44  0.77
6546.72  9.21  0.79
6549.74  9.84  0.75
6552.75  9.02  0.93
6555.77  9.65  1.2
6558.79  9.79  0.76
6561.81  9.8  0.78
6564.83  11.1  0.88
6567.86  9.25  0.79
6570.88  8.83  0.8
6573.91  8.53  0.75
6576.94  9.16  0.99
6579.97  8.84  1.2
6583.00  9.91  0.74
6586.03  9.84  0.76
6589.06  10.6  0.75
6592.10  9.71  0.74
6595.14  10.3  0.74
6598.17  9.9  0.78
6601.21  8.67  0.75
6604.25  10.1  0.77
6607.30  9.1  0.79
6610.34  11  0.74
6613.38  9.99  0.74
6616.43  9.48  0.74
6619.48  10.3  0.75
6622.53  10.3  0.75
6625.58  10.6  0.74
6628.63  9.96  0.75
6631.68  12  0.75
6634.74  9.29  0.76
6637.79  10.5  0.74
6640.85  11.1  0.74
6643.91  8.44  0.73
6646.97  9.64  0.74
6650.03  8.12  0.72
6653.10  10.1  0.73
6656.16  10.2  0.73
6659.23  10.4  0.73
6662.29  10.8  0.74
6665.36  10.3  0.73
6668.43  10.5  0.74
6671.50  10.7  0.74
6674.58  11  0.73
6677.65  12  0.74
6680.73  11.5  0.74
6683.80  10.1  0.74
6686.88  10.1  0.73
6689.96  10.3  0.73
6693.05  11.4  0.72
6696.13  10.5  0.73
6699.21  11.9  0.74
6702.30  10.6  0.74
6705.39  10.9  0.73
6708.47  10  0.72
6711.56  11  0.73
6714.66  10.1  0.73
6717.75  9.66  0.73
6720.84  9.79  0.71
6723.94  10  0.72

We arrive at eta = 33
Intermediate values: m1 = 0.122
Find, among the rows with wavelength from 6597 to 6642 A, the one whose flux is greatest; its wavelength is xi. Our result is 6631.68 A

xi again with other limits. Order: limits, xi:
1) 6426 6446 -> 6442.04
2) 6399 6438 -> 6415.40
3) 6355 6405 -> 6380.05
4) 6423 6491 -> 6442.04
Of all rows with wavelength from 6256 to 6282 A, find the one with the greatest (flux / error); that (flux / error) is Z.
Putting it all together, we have 13.1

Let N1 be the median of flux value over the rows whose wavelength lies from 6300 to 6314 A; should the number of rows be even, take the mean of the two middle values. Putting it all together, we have 9.1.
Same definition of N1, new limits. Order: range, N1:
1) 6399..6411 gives 9.7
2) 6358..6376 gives 8.8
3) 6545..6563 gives 9.7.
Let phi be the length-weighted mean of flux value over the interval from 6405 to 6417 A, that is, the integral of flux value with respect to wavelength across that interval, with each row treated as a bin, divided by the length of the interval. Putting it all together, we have 8.9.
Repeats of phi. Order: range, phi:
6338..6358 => 9.2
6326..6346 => 9.6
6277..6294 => 10.4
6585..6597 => 10.1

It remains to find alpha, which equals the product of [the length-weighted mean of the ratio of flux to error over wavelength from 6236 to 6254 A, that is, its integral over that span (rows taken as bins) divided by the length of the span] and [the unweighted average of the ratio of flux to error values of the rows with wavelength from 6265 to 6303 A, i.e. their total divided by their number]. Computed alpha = 114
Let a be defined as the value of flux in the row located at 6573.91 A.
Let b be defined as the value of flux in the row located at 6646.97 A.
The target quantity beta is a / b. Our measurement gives 0.88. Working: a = 8.53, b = 9.64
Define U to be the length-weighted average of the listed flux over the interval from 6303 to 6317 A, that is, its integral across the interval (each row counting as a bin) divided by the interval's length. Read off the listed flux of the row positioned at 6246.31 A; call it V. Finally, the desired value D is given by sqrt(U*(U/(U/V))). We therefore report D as 9.9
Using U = 9.4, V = 10.5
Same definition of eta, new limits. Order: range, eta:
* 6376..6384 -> 41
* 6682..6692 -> 41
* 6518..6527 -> 27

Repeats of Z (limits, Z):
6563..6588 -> 13.4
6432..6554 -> 14.1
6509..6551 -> 13.1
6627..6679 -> 16.2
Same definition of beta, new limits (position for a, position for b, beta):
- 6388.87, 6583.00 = 1.03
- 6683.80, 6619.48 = 0.98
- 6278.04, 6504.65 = 1.11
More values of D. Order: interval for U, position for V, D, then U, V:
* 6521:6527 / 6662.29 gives 8.9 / 7.3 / 10.8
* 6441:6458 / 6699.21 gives 10.5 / 9.3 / 11.9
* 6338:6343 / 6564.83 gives 10.4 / 9.8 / 11.1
